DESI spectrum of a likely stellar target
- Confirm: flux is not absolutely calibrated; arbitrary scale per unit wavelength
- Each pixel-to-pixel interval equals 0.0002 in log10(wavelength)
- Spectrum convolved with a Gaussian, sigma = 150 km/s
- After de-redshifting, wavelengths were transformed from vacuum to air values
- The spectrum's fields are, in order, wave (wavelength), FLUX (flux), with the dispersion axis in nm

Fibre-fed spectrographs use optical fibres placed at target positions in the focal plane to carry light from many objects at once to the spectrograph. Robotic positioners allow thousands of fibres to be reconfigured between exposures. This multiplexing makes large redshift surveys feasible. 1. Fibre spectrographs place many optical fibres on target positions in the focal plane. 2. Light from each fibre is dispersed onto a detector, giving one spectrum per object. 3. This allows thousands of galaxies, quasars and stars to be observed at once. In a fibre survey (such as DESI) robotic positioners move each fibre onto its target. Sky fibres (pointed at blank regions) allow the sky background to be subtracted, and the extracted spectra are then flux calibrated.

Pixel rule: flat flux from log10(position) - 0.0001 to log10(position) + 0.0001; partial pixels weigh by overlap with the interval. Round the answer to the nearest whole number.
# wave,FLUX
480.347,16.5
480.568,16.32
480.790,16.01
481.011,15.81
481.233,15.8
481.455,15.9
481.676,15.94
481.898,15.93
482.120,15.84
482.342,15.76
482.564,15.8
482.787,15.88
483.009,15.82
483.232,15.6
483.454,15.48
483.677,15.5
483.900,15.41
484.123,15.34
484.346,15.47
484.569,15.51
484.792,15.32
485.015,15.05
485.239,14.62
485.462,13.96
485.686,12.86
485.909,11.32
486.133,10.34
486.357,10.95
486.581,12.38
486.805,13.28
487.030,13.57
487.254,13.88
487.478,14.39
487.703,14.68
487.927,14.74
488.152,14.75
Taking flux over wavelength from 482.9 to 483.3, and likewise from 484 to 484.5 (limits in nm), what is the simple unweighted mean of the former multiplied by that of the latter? 242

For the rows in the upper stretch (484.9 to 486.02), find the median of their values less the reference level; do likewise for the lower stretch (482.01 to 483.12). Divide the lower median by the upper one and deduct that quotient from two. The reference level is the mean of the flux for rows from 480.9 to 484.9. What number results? 2.09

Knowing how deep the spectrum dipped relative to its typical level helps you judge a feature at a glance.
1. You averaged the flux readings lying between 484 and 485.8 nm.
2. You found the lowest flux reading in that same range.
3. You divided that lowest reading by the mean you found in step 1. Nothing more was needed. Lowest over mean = 0.871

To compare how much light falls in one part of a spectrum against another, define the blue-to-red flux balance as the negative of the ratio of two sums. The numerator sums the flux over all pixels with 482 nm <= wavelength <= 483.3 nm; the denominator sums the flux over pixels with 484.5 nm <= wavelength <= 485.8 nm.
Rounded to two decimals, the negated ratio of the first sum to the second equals -1.08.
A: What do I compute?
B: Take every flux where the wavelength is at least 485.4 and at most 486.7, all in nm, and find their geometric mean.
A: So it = 11.9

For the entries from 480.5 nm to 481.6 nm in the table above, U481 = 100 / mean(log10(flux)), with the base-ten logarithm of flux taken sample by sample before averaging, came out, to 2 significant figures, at 83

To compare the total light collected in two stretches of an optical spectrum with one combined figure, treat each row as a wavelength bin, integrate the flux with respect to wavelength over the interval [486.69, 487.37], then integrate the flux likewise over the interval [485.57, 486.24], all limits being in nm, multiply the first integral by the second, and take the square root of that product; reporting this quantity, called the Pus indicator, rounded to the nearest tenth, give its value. 8.4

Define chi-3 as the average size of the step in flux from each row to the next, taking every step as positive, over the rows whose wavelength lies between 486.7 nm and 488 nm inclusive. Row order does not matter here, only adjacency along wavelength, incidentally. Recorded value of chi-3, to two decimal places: 0.29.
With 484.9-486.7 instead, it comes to 0.96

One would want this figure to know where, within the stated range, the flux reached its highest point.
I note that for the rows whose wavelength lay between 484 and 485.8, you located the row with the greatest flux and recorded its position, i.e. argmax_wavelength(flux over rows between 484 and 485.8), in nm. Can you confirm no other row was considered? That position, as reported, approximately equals 484.569 nm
